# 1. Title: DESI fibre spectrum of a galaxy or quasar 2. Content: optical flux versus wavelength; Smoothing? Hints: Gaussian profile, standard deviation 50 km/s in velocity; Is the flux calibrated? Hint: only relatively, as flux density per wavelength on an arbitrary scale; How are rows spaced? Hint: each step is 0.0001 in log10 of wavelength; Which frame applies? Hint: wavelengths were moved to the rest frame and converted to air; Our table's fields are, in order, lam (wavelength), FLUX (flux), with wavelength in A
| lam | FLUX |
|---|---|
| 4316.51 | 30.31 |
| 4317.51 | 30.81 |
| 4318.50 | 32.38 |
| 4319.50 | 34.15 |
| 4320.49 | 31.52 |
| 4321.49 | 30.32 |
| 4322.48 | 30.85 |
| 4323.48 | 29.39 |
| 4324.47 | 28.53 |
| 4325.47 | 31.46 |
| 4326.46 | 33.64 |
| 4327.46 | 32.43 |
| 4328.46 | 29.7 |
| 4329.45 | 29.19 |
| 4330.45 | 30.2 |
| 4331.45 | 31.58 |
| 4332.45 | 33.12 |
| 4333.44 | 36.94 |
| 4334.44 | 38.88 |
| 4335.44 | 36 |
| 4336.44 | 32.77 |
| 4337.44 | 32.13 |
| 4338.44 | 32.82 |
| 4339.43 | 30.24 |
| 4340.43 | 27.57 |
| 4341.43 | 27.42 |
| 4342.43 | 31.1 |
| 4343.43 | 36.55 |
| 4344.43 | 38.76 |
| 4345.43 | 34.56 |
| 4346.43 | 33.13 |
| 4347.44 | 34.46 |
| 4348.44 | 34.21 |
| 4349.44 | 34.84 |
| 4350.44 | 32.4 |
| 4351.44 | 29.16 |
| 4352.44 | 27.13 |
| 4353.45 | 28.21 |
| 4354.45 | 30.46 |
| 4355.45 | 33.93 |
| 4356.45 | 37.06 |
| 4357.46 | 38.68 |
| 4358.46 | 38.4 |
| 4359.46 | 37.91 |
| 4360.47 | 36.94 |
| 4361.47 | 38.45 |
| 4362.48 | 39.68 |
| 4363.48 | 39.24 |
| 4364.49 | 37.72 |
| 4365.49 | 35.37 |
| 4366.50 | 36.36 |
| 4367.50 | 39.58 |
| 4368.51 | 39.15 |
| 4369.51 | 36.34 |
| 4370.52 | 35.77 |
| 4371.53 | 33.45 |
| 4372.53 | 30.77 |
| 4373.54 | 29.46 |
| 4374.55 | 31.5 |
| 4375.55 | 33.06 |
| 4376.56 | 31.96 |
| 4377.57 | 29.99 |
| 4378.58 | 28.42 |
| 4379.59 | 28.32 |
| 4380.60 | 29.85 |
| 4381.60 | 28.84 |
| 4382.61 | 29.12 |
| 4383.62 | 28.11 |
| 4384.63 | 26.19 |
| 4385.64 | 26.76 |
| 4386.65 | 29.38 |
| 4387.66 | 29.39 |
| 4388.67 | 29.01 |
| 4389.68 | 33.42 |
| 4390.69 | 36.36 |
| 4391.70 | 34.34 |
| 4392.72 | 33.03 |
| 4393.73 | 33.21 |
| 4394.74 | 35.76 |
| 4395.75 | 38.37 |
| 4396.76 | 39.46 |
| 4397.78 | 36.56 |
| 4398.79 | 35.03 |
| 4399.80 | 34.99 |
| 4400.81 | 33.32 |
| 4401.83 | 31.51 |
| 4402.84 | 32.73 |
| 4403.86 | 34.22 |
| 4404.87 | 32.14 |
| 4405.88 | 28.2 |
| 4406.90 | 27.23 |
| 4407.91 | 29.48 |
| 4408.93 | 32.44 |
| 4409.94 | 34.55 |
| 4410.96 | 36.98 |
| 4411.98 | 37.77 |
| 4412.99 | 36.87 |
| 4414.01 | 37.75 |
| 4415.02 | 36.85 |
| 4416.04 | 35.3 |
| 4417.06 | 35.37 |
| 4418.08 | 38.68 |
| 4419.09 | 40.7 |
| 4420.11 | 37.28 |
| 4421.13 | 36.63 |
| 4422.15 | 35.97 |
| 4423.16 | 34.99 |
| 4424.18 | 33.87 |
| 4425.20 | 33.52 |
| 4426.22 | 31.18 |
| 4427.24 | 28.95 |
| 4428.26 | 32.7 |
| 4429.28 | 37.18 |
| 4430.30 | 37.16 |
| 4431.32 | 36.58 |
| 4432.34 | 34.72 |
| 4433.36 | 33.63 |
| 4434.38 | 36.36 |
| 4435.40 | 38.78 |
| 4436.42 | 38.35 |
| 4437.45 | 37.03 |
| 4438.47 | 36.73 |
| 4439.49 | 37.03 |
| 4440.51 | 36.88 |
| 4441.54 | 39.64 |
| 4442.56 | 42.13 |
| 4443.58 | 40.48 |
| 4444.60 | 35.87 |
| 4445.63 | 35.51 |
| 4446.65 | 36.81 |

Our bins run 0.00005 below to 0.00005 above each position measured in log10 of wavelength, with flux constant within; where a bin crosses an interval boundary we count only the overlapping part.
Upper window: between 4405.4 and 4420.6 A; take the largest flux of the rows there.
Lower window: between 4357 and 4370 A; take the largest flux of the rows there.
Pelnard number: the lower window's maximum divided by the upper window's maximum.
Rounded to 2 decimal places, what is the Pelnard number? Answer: 0.97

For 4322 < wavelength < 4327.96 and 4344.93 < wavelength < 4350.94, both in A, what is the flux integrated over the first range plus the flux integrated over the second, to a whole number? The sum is 389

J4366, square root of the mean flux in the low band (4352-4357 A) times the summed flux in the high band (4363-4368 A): 77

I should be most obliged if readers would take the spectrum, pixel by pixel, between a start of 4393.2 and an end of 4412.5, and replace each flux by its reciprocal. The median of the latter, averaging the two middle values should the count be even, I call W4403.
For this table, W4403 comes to 0.0292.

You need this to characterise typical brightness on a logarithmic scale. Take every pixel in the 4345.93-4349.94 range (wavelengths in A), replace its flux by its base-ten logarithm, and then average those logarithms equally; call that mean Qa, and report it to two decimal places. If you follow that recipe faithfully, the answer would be 1.53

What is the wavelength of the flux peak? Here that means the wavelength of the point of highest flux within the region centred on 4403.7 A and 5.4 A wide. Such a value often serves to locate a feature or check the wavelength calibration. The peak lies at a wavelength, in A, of 4403.86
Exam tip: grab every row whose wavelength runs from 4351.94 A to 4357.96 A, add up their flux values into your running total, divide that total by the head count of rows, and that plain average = 32.6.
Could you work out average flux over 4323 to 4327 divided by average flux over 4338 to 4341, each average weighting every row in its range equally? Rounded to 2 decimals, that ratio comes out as 1.02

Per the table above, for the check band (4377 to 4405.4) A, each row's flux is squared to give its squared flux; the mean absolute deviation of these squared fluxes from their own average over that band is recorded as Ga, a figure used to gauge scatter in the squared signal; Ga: 193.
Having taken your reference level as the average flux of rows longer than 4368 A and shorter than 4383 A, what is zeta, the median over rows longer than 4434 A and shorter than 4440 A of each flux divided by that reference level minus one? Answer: 0.17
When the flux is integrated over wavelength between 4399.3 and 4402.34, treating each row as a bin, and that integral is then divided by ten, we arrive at 10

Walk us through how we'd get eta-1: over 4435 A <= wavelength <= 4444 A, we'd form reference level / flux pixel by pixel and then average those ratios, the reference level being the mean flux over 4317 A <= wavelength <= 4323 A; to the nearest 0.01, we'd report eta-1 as 0.82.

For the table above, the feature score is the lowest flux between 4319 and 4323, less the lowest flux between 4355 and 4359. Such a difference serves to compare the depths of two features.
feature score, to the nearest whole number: -4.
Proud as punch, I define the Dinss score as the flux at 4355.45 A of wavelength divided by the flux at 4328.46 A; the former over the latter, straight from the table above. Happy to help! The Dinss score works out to 1.14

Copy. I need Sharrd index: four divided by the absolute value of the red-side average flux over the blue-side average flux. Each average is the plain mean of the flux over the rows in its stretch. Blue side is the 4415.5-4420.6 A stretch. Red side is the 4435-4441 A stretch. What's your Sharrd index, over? 4.00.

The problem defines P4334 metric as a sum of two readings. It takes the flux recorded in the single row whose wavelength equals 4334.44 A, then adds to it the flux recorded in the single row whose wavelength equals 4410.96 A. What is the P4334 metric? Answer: 76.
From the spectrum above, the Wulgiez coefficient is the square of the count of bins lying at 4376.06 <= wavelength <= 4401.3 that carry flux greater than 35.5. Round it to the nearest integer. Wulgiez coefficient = 25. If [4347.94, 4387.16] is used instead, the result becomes 196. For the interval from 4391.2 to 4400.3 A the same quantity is 16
